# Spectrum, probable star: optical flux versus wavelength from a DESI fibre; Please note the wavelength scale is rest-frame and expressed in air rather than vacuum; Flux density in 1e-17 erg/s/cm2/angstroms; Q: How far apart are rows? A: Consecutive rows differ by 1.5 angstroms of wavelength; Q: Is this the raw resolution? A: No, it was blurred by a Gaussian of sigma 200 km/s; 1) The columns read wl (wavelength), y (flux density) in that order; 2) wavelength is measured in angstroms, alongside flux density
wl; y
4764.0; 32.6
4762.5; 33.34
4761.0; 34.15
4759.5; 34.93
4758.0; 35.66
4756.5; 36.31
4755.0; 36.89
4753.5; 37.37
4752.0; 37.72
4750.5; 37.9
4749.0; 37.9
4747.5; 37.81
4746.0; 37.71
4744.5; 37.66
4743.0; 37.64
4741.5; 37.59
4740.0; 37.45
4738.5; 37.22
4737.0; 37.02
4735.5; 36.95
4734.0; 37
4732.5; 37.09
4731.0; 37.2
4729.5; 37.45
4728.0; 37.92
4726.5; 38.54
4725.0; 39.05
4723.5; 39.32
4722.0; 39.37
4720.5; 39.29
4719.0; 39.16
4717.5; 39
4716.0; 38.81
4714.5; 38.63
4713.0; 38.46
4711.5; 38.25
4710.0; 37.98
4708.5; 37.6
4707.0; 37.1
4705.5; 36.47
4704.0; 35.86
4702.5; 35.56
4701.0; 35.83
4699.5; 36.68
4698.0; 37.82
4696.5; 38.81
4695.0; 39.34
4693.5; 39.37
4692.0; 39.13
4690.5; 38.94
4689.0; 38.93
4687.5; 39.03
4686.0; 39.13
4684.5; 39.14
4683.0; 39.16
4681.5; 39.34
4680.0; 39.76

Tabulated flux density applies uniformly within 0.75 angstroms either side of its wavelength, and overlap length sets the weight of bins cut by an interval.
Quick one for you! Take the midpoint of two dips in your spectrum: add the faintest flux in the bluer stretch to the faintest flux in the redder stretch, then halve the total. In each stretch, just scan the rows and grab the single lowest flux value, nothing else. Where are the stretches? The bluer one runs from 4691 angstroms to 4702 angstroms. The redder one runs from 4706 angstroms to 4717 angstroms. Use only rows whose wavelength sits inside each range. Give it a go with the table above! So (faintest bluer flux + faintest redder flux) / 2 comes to 36.5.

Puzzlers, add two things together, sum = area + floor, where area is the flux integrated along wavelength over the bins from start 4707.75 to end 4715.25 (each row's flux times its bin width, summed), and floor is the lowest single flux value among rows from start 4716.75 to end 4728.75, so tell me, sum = 324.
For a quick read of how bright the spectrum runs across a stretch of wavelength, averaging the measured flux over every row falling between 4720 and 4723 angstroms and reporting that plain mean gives 39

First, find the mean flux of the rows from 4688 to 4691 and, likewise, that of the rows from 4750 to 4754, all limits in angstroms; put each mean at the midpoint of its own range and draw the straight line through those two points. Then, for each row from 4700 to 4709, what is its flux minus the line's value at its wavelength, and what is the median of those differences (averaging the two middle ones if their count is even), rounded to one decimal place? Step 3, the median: -2.5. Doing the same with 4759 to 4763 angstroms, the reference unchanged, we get -3.3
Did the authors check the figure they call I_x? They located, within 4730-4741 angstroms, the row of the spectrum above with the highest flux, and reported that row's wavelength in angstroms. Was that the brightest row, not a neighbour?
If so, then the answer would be 4740.0 angstroms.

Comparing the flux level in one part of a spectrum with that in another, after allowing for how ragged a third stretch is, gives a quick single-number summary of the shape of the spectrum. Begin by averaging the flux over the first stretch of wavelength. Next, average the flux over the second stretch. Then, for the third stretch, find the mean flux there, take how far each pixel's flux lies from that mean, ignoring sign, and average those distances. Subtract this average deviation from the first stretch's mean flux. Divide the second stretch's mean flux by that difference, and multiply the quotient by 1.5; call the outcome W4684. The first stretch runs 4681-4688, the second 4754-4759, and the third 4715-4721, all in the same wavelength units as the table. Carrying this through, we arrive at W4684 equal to 1.40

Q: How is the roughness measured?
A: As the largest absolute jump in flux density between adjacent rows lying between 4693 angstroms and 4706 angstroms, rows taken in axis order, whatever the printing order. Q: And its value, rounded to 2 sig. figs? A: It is 1.1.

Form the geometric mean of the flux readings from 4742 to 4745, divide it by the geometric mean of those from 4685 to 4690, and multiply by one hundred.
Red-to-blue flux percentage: 96.5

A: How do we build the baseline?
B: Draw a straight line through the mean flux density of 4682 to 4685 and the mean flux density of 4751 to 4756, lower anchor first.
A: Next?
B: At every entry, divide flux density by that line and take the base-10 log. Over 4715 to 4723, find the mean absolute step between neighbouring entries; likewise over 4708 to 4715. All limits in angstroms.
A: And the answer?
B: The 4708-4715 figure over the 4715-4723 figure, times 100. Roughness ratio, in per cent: 169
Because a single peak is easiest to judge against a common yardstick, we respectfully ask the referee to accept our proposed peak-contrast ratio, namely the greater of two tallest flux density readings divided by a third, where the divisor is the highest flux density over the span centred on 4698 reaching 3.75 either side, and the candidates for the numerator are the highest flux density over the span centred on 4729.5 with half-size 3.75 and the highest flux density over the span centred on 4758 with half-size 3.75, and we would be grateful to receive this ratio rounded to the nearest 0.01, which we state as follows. 0.98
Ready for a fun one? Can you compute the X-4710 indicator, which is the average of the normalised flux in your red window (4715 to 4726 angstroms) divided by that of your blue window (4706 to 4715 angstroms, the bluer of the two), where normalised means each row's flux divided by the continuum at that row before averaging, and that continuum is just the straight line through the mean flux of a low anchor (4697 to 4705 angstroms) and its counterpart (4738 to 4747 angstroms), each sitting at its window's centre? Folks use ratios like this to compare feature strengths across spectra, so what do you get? 1.02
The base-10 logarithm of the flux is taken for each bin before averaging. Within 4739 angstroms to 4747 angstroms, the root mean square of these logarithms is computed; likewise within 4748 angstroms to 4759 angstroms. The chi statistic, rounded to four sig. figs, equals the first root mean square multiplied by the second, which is 2.472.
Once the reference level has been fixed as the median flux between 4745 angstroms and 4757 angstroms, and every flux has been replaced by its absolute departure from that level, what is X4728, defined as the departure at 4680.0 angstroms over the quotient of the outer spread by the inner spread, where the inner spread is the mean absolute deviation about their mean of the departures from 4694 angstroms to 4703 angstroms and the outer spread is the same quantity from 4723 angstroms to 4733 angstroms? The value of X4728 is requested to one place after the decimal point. 2.8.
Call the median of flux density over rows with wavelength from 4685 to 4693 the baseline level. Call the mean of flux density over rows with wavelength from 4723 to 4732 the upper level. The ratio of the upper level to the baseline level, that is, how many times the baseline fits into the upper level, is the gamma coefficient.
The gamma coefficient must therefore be 0.98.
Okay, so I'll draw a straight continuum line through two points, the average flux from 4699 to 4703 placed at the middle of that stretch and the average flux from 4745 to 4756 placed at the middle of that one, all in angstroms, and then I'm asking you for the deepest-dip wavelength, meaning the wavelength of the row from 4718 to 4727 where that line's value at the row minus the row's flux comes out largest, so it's 4726.5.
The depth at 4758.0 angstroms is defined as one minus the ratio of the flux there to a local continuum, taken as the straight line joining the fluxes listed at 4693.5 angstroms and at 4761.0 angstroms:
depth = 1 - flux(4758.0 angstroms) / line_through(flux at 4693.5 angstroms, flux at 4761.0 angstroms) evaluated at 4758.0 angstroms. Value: -0.04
